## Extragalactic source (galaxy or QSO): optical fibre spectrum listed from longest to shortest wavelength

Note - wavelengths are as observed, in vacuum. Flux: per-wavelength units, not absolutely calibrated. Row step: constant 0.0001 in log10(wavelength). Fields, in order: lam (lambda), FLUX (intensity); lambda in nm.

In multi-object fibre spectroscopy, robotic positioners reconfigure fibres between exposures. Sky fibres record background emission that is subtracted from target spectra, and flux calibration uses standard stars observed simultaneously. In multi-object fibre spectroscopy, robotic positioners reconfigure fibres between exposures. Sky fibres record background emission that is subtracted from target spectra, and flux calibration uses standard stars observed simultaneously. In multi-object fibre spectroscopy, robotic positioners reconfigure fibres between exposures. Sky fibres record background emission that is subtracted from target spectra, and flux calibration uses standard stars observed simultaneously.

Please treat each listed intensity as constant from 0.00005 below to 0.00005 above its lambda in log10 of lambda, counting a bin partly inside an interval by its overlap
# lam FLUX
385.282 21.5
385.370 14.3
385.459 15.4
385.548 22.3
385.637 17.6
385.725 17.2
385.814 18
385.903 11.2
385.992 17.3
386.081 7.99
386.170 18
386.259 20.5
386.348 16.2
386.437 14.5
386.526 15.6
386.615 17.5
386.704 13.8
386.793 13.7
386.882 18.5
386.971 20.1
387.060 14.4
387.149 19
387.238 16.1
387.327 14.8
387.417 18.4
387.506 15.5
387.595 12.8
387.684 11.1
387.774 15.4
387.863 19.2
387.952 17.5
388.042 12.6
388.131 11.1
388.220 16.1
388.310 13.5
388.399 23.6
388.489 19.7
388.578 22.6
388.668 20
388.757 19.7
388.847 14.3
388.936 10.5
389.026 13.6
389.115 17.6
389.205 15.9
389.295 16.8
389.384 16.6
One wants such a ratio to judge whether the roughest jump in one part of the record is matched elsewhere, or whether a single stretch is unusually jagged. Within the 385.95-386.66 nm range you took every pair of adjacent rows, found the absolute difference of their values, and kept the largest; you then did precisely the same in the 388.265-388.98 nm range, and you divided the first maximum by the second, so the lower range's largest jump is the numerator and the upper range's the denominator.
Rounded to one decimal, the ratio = 1.0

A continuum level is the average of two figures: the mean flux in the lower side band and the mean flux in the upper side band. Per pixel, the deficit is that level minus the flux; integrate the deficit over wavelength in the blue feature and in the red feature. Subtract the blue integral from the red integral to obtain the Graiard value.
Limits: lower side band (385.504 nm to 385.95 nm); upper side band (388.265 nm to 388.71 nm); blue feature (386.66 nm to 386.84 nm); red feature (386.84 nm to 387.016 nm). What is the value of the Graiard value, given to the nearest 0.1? -1.0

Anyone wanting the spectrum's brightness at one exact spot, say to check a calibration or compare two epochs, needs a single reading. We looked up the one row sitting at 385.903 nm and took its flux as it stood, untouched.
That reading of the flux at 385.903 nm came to 11.2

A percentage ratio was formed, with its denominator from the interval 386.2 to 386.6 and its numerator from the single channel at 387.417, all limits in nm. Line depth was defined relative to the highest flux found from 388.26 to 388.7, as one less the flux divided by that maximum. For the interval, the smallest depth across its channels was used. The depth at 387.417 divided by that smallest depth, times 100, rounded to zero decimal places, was 168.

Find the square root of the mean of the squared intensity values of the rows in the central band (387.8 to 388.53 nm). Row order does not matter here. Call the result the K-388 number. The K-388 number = 17.1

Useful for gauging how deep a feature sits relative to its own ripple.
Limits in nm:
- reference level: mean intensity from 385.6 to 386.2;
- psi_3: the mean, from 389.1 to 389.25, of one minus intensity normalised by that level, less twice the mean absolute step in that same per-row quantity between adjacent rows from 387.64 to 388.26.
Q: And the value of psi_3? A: -0.55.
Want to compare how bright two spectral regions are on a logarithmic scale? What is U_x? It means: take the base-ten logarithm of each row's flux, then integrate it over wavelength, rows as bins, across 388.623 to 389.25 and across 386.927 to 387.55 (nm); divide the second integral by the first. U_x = 1.02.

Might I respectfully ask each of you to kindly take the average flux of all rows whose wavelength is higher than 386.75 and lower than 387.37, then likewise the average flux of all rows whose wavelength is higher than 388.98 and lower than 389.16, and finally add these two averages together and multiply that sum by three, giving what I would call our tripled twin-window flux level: 97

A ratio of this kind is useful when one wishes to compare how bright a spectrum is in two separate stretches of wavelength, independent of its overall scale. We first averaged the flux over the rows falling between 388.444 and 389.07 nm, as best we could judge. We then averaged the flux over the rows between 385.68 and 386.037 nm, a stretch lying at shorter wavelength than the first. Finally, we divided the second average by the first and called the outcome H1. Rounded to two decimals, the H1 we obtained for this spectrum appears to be 0.93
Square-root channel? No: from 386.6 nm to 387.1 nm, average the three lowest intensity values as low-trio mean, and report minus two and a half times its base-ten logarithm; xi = -2.86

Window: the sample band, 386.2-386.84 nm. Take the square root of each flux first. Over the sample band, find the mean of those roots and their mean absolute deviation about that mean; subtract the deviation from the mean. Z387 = 3.77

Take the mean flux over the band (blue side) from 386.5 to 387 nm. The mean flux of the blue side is 16.5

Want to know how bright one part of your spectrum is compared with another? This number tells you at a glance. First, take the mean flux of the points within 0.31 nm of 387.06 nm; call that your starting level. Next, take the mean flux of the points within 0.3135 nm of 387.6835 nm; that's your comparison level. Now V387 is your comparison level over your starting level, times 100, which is 94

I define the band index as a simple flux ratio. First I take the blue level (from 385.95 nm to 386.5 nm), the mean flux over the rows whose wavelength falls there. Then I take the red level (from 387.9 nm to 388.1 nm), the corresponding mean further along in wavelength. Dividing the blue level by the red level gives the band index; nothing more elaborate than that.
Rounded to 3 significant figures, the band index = 1.05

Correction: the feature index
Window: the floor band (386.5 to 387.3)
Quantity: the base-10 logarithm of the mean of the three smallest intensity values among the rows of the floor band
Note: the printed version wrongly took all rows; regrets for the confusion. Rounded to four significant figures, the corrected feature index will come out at 1.145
